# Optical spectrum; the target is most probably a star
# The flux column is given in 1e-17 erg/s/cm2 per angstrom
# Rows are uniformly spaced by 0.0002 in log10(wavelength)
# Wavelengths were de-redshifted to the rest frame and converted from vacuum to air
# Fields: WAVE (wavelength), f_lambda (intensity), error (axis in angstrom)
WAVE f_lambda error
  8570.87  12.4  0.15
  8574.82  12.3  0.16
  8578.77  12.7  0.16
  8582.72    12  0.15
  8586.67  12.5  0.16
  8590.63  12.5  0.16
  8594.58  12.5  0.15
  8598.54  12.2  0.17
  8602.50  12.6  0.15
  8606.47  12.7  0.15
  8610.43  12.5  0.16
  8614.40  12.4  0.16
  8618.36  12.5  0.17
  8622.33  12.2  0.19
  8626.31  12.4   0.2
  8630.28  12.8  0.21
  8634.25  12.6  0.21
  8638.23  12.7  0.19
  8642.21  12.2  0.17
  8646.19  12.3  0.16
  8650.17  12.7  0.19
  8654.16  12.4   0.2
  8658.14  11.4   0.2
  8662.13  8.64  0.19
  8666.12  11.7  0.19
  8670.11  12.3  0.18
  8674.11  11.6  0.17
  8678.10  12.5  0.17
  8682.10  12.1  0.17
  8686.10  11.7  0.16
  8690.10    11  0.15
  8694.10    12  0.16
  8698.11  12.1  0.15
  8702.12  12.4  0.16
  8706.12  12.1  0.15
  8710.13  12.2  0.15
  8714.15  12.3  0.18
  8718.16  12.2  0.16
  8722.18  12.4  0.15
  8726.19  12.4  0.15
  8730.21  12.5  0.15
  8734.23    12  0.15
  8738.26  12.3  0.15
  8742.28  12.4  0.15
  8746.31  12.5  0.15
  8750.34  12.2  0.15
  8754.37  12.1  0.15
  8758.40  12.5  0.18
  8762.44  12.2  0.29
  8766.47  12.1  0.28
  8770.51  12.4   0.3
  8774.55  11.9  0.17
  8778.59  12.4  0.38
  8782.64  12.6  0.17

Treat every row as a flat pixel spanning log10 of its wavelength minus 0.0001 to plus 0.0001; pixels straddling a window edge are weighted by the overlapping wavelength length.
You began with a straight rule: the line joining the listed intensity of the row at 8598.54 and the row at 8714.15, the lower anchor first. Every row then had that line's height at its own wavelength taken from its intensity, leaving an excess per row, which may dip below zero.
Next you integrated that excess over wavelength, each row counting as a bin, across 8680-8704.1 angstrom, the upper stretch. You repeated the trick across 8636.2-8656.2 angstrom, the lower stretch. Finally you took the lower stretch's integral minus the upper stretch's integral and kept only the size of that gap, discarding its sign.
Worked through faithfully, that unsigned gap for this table 14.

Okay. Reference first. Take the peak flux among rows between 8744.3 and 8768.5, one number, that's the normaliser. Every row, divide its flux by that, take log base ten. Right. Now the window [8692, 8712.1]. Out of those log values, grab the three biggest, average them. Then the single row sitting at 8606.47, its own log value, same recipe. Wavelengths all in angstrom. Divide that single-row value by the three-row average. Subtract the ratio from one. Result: 2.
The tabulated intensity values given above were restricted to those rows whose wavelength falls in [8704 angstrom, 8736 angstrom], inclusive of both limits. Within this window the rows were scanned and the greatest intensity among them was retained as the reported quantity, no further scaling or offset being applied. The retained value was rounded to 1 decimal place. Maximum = 12.5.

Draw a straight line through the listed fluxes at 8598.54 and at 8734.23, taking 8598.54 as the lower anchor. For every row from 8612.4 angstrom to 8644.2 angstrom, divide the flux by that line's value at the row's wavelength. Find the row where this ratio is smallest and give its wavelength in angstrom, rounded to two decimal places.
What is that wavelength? 8622.33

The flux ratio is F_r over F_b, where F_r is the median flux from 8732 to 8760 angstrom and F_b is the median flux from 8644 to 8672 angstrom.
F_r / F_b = 1.00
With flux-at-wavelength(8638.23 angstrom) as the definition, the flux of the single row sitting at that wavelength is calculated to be 12.7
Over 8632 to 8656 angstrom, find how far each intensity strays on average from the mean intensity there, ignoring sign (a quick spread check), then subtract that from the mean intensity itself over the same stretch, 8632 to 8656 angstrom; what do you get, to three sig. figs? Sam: 12.3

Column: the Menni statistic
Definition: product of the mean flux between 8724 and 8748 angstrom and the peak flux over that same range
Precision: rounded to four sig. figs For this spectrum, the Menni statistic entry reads 154.4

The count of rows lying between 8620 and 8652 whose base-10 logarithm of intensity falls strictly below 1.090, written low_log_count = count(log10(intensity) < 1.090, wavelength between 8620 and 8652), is 3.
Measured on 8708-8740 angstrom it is 5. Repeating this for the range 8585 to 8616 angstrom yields 1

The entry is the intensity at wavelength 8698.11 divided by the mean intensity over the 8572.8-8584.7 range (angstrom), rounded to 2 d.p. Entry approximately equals 0.98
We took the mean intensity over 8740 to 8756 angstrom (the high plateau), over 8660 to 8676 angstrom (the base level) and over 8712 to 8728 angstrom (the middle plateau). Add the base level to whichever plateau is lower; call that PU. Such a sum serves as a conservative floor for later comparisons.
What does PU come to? 23.4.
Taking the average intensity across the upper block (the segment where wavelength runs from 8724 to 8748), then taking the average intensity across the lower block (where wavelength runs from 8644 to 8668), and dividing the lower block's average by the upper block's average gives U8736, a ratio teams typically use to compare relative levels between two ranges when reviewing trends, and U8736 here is 0.93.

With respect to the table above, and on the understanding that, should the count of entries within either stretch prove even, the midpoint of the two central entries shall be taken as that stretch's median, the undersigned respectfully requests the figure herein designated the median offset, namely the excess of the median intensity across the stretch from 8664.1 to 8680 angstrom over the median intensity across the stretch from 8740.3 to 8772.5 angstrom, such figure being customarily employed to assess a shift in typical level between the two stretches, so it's -0.30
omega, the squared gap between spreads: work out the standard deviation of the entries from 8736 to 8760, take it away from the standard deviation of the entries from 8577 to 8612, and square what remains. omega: 0.00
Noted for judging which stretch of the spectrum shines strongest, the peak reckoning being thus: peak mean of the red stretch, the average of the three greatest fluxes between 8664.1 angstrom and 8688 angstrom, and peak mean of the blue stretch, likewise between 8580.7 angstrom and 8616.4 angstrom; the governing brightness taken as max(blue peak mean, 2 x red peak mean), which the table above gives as 24.6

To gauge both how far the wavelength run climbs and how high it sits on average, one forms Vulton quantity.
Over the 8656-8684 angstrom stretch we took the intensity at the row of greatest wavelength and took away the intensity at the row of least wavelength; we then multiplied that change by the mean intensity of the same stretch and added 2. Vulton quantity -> 10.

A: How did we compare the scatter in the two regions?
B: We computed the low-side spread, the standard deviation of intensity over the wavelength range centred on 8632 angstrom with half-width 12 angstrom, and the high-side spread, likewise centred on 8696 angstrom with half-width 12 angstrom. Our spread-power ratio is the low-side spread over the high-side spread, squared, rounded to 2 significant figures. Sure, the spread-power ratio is 0.28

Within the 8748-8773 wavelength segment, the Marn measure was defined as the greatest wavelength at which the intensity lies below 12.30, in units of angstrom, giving 8766.47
